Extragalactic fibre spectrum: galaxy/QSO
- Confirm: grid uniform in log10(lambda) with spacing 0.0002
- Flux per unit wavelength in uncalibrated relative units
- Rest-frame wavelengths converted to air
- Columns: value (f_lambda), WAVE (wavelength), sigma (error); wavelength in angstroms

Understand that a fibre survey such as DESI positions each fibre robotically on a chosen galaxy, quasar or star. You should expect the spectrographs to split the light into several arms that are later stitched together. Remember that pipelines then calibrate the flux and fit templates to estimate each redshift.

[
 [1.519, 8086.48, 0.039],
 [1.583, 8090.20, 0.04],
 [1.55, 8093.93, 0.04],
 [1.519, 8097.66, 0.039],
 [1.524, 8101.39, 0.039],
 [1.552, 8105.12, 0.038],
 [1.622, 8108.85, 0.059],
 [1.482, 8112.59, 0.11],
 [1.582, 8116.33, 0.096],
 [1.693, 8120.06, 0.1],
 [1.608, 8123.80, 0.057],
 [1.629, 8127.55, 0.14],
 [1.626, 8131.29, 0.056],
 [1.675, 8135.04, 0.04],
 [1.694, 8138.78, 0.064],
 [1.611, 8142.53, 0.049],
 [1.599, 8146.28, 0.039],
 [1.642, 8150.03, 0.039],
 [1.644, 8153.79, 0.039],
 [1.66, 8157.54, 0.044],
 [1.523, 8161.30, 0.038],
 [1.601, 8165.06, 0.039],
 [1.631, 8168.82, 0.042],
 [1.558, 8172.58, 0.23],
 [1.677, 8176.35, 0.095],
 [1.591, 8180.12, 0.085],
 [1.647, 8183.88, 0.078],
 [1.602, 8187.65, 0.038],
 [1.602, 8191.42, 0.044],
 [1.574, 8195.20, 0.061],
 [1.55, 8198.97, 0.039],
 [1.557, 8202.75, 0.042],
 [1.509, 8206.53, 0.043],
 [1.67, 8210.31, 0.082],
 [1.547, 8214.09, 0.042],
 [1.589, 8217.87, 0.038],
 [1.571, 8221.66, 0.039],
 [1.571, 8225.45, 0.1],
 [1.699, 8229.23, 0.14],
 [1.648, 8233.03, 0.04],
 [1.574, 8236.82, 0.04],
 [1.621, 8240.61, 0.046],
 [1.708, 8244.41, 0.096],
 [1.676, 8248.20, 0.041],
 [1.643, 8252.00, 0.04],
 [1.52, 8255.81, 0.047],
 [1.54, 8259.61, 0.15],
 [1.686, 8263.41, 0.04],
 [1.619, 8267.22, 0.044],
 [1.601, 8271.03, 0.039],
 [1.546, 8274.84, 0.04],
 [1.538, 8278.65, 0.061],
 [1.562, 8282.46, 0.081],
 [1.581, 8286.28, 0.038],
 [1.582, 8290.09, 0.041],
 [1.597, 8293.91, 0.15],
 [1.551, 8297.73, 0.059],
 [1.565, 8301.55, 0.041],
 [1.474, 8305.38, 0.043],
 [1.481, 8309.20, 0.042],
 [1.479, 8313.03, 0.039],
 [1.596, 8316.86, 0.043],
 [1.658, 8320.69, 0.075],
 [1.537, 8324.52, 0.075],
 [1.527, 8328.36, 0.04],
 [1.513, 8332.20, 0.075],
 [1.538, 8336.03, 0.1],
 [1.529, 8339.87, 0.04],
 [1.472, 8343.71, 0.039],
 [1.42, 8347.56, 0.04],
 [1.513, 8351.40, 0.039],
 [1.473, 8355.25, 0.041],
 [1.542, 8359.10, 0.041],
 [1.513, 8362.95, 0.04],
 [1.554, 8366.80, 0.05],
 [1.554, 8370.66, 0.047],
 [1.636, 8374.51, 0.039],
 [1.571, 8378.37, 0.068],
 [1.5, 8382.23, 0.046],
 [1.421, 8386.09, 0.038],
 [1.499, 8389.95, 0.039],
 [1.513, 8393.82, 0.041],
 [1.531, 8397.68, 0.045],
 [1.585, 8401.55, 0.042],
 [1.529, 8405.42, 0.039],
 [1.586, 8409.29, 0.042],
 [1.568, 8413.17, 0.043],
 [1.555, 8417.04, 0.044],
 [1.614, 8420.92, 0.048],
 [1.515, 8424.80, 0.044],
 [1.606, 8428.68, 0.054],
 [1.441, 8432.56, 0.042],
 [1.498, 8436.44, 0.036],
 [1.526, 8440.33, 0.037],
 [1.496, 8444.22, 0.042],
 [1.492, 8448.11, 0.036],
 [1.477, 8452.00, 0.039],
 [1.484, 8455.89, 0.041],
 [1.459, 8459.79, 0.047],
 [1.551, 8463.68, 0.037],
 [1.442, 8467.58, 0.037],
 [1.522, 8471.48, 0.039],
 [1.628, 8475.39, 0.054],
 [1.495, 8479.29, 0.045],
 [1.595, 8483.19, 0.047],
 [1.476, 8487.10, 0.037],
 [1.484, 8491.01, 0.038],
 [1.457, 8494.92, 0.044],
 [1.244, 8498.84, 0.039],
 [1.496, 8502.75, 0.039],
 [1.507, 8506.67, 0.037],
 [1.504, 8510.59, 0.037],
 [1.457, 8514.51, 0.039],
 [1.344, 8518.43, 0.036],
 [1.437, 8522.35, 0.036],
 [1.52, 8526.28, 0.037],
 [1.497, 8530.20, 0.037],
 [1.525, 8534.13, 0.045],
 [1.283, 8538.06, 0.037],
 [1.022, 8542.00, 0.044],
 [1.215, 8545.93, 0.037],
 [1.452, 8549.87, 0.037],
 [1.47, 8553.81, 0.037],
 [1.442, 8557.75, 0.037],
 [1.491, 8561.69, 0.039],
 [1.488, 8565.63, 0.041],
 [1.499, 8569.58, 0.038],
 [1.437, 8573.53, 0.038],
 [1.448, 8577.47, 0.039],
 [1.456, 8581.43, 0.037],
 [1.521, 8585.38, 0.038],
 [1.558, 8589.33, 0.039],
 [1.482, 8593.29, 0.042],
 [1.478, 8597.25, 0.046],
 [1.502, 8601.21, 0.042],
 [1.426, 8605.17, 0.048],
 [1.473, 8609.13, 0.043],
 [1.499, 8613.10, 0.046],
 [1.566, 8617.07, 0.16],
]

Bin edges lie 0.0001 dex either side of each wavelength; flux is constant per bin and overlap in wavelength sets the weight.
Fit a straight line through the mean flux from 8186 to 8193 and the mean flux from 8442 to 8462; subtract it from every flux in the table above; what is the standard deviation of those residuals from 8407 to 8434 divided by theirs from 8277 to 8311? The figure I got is 1.4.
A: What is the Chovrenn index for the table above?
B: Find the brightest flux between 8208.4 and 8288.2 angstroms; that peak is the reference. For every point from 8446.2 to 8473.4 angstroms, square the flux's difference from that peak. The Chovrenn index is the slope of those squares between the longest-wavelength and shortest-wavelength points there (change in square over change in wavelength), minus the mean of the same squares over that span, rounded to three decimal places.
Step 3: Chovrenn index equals -0.049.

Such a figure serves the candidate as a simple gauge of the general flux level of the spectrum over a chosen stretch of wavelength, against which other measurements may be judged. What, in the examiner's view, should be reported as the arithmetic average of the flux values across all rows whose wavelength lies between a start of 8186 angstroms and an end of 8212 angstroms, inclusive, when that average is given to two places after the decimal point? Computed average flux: 1.58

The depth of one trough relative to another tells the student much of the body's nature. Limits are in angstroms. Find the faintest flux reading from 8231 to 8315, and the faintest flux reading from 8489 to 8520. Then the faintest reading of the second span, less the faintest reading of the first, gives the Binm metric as -0.2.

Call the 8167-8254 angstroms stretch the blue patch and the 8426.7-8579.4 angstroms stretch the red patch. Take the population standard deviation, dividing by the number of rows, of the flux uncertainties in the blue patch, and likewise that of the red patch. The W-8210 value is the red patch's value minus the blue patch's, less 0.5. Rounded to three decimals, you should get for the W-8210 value -0.540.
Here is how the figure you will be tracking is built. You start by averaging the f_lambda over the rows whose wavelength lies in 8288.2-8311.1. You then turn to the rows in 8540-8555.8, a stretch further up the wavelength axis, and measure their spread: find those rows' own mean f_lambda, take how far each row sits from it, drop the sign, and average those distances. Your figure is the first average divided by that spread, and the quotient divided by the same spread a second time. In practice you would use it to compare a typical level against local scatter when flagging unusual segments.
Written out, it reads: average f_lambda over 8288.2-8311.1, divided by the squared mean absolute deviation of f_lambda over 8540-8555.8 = 53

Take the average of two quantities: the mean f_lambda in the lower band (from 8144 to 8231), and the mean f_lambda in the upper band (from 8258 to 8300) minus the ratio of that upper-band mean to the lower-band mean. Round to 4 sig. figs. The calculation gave 1.097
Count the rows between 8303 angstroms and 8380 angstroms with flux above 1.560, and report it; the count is 4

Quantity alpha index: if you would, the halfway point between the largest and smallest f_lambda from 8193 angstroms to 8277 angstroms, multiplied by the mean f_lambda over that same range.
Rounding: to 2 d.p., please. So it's 2.57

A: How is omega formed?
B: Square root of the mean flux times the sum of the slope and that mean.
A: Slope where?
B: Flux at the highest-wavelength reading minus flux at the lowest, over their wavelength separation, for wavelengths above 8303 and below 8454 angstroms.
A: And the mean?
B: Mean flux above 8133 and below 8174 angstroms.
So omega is 1.62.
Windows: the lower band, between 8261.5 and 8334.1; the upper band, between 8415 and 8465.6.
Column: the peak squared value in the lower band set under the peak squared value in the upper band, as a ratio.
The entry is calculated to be 0.92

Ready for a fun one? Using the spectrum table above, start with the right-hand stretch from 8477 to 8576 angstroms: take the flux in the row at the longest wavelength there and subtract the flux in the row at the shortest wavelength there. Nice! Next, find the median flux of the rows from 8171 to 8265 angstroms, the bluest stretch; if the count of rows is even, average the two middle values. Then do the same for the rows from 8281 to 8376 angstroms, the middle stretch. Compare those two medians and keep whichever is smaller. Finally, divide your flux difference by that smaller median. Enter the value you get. -0.038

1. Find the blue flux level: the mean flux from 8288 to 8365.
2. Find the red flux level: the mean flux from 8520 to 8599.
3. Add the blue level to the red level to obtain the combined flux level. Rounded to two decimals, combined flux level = 2.96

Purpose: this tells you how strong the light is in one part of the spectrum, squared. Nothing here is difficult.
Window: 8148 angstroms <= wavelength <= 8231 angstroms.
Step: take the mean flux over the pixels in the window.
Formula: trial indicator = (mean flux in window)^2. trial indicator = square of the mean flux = 2.56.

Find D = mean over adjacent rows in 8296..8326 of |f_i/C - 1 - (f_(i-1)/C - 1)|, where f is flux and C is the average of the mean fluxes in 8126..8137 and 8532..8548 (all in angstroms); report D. 0.041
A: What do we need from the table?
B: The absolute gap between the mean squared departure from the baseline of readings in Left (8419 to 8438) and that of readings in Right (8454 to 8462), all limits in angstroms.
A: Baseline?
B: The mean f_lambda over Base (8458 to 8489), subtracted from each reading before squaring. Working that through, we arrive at 0.002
